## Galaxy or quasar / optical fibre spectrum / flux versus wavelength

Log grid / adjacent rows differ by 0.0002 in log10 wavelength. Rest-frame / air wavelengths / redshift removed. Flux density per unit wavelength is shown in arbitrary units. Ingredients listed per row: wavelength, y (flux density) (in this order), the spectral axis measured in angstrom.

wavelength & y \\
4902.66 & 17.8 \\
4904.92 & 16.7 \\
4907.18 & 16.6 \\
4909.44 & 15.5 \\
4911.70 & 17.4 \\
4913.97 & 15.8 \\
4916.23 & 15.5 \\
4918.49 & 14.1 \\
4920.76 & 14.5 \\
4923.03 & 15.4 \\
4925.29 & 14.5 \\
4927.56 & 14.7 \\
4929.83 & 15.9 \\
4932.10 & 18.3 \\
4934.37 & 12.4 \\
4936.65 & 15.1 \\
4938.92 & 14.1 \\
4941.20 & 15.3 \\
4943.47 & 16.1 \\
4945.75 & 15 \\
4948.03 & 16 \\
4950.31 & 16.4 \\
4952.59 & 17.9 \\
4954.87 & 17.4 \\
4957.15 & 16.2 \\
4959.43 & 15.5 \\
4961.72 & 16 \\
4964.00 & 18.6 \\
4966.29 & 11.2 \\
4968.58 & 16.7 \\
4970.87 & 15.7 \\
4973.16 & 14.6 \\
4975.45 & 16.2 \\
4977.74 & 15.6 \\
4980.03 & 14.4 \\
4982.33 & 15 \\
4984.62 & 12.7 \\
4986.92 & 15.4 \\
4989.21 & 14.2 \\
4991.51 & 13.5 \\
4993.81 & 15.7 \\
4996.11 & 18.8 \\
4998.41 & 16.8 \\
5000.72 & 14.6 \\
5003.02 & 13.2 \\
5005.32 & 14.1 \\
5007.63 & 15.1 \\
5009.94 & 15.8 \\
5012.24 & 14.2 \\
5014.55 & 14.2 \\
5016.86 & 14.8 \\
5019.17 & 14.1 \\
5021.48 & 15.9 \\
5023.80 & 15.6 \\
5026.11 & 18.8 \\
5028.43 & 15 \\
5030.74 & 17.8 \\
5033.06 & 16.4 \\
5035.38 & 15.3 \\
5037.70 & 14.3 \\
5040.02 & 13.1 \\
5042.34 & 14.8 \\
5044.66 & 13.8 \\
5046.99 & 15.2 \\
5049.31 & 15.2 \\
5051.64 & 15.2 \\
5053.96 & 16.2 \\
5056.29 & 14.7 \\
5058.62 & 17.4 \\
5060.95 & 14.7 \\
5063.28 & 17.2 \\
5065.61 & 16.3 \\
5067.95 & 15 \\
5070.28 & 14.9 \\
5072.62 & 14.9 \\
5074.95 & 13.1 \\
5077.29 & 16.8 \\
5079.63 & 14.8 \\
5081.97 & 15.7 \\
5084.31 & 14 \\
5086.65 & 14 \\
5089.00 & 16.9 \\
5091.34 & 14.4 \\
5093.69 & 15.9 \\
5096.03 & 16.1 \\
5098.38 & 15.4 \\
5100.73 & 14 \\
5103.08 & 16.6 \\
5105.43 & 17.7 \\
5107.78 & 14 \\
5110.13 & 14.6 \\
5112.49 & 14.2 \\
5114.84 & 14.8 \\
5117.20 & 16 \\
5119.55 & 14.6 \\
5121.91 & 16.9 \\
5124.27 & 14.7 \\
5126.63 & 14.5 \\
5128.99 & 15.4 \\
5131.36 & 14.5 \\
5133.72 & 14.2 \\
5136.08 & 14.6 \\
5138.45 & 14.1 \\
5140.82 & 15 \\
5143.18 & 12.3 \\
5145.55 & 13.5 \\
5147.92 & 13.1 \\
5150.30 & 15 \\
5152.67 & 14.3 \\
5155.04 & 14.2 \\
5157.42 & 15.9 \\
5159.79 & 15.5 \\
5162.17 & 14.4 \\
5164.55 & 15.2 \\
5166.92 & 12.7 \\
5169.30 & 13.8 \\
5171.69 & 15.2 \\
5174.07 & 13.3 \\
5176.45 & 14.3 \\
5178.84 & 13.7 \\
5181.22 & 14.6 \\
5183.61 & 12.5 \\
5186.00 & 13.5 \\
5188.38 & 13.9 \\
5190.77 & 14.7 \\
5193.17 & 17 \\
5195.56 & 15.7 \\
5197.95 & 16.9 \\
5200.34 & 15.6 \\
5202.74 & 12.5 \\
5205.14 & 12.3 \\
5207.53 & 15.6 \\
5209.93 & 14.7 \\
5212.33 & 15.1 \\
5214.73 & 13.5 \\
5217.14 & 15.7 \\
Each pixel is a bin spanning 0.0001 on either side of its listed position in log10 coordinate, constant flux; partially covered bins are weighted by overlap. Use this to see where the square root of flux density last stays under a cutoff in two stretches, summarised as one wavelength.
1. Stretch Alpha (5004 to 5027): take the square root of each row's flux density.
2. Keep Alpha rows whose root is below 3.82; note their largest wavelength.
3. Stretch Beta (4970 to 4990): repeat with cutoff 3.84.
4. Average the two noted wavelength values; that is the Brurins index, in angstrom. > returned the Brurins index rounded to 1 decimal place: 5004.2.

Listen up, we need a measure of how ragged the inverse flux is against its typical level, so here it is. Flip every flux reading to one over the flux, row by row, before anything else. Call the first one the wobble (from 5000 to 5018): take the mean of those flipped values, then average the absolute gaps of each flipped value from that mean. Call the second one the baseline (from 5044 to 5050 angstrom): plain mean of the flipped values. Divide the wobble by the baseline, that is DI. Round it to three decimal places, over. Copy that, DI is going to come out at 0.040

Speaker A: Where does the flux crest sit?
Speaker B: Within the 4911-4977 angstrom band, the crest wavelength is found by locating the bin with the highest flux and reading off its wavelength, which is 4964.00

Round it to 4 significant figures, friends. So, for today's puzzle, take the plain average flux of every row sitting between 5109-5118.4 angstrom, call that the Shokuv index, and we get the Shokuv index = 14.90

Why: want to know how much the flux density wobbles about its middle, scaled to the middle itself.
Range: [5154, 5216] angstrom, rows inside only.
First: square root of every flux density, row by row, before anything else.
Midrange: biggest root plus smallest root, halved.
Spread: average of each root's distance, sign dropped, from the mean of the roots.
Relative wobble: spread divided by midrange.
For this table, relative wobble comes 0.0360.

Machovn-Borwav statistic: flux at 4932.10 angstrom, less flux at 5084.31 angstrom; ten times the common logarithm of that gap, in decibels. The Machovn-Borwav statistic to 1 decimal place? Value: 6.3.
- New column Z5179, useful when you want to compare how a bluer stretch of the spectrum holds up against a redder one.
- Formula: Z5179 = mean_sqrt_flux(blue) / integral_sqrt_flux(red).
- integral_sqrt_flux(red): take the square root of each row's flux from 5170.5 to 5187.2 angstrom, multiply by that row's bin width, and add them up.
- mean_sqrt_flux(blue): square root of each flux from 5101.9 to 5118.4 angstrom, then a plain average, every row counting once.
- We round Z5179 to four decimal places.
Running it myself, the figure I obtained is 0.0631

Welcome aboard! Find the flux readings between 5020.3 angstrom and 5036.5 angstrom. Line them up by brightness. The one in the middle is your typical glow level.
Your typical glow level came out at 15.9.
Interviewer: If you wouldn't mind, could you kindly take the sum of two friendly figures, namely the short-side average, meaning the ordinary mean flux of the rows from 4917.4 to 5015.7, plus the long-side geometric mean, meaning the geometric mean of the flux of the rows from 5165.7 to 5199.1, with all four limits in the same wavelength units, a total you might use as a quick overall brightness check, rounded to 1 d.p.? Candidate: 29.6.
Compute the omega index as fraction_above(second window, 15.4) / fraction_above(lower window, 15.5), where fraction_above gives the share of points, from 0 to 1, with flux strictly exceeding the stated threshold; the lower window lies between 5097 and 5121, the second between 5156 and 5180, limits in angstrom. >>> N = 0.67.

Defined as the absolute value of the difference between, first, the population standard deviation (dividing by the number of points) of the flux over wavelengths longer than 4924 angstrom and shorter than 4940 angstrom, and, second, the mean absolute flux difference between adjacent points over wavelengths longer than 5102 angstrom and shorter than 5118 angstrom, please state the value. 0.4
